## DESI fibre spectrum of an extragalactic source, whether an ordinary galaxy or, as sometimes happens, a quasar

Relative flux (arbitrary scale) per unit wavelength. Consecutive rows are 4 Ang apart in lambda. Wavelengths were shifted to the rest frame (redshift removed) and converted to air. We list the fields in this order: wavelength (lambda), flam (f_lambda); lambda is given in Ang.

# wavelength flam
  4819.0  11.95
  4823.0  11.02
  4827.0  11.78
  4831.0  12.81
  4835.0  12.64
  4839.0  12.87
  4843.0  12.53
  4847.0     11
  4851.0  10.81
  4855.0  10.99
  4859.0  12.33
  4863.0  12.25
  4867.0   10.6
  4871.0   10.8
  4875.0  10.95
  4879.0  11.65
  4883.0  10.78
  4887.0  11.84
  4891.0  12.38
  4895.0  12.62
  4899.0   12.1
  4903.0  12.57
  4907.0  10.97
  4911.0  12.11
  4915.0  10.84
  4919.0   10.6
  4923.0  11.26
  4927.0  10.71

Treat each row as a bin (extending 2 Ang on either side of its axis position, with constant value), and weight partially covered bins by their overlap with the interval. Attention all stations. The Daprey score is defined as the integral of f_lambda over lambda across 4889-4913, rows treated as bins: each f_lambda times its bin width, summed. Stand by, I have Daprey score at 291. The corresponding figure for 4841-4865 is 280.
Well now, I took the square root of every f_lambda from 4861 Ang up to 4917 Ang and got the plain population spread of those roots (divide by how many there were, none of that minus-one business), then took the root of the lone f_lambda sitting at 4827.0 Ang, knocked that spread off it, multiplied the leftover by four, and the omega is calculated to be 13.3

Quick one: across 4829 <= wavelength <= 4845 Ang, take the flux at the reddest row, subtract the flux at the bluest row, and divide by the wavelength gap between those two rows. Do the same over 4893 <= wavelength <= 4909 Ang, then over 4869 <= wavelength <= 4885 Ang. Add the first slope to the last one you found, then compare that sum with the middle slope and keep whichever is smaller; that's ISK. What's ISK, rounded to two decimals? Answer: -0.14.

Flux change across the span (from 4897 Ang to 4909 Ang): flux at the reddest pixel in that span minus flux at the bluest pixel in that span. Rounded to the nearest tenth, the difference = -1.1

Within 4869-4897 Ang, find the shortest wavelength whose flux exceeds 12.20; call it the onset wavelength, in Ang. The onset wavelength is 4891.0 Ang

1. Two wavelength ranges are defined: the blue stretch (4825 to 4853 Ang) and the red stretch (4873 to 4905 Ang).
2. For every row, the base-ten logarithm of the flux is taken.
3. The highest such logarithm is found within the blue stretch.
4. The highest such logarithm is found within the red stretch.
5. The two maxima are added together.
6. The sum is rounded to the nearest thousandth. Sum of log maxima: 2.211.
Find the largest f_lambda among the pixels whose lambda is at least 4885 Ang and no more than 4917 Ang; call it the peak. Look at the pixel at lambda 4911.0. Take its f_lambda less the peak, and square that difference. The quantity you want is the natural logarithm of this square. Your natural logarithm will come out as -1.3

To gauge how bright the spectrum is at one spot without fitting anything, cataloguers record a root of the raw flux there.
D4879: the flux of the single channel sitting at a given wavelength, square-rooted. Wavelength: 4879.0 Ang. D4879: 3.41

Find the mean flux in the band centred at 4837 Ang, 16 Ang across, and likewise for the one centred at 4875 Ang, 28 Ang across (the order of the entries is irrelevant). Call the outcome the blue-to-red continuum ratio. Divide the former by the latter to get 1.13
